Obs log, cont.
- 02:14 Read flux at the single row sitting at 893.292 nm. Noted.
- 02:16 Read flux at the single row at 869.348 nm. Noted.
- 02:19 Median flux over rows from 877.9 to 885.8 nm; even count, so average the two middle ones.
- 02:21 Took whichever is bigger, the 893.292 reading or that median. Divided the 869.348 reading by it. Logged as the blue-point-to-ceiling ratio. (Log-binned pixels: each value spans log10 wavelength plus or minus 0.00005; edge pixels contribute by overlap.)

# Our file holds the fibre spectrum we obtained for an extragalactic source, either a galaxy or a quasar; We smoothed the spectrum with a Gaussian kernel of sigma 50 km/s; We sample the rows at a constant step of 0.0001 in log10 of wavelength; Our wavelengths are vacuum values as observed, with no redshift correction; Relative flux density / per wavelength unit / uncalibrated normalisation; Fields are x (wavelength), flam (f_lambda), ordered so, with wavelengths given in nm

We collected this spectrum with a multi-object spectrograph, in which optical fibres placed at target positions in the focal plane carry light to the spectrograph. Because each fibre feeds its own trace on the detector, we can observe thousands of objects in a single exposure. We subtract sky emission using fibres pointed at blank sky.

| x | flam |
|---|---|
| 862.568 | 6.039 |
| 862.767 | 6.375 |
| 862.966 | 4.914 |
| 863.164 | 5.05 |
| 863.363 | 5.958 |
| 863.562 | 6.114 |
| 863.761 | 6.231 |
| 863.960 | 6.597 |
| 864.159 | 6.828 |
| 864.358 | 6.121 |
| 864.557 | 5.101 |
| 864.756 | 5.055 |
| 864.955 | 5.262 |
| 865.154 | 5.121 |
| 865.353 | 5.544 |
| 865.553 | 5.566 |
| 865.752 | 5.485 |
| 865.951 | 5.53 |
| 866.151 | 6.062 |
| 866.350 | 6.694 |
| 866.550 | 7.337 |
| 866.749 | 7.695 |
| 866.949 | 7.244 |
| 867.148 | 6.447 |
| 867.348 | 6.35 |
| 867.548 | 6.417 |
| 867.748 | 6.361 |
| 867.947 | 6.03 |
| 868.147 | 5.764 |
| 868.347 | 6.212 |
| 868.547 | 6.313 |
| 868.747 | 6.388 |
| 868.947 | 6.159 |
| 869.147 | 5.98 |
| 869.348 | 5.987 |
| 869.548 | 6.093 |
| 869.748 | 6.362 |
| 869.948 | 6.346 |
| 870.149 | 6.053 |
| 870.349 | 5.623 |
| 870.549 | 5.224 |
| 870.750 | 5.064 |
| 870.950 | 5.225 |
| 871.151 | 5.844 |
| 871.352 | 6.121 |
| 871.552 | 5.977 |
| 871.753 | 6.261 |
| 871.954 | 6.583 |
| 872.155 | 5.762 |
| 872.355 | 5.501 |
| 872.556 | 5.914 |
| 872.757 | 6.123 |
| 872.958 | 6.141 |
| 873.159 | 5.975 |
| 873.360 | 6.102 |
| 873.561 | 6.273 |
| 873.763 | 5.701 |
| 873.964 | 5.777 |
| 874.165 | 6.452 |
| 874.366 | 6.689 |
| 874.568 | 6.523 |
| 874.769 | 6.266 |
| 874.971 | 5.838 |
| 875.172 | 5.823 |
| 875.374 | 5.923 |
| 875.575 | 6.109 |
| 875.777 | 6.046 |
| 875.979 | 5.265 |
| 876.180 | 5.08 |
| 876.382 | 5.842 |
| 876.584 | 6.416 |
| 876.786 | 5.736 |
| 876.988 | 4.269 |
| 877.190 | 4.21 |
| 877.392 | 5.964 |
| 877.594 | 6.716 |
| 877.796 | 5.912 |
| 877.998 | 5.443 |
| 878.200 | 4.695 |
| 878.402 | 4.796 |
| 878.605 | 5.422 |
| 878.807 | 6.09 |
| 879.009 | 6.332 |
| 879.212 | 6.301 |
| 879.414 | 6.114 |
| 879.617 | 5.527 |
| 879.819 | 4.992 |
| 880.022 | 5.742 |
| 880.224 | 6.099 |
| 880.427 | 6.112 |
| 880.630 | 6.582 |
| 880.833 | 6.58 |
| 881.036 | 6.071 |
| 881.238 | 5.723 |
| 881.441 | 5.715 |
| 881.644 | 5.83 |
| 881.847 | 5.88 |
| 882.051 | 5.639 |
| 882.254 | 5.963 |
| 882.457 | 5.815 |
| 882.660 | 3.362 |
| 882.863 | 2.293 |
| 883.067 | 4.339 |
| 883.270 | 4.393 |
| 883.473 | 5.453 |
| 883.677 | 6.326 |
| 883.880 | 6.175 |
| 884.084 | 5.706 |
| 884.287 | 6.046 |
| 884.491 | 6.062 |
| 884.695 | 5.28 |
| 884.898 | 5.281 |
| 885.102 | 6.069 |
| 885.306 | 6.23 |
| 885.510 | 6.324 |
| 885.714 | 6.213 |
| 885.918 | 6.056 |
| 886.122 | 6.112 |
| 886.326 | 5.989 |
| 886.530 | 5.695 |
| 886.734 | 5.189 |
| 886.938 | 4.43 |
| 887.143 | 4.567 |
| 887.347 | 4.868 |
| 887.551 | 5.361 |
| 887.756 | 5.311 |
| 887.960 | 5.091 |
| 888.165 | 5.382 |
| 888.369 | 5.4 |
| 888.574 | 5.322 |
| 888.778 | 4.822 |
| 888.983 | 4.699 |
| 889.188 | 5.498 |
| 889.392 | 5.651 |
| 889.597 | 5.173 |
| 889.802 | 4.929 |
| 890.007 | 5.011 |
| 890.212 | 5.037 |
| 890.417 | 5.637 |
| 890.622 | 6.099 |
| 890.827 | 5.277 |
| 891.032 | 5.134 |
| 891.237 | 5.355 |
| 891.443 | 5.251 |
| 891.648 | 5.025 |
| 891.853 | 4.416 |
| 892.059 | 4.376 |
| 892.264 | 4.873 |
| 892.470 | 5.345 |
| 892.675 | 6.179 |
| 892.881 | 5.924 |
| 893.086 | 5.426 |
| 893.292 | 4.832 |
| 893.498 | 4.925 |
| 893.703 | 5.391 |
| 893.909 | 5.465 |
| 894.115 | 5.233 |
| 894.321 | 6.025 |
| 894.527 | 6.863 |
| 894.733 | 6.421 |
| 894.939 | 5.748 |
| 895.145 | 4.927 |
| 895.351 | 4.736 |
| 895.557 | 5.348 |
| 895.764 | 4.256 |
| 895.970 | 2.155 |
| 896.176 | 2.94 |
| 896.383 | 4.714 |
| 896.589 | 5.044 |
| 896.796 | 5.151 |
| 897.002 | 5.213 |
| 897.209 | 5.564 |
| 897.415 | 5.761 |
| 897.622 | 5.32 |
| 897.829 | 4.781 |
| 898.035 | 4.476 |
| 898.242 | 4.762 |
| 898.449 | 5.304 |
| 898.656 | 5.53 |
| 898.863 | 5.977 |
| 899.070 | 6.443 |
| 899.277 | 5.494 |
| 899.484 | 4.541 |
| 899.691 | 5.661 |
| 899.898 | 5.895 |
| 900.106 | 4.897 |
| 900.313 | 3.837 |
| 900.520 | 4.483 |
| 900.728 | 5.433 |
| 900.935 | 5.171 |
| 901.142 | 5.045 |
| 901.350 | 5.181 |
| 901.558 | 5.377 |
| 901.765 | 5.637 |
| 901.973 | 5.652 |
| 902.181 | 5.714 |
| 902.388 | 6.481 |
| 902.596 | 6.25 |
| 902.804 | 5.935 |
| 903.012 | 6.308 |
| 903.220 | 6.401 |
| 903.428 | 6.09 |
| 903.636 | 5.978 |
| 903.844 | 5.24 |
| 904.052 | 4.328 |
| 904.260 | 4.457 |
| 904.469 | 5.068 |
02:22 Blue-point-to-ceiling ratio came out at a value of 1.03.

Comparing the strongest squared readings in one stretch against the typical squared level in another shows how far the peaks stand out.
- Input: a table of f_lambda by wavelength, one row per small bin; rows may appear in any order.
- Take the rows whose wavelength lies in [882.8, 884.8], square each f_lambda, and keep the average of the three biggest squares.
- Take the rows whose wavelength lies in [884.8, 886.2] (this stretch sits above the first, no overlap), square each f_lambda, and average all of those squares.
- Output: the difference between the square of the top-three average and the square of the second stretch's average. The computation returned 128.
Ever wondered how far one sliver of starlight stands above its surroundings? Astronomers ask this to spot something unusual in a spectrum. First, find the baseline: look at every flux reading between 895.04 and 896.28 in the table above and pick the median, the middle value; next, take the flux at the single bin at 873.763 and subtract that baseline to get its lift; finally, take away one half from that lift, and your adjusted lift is 0.7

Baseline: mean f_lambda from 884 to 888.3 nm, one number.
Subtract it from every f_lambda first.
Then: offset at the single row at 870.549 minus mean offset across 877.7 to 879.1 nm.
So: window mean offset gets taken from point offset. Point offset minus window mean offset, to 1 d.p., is -0.3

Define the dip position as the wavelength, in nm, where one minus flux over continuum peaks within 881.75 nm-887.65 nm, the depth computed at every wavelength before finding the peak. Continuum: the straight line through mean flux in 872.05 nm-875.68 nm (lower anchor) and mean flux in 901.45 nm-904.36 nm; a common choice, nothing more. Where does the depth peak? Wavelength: 882.863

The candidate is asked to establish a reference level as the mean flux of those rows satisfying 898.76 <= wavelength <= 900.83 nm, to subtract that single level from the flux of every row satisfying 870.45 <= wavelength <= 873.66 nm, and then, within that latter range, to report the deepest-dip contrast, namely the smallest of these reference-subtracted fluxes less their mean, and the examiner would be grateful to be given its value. -0.82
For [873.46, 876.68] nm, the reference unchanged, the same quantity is -0.92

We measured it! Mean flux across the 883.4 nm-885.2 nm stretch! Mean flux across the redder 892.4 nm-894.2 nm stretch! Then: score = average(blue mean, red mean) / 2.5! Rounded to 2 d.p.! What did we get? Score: 2.25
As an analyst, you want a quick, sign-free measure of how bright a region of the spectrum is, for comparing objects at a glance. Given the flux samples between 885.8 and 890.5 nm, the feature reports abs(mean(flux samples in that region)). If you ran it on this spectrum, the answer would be 5.3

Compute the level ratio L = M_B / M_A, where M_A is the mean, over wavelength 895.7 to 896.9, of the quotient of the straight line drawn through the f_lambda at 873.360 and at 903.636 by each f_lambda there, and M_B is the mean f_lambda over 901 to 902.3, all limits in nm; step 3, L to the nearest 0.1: 3.3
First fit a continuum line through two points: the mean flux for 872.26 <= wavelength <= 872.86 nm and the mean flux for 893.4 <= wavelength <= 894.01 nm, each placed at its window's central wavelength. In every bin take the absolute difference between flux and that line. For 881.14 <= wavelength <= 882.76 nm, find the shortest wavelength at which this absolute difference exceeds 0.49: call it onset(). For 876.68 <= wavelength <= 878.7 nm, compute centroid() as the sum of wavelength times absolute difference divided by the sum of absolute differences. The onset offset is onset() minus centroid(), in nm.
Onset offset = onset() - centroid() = 5.04 nm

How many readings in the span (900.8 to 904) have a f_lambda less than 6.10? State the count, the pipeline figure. 11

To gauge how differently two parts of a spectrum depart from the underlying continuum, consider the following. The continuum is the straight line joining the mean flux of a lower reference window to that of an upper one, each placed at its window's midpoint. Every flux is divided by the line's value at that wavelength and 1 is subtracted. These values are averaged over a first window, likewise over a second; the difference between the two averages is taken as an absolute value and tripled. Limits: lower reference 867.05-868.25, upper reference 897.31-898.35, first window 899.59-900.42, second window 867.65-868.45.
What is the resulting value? 0.14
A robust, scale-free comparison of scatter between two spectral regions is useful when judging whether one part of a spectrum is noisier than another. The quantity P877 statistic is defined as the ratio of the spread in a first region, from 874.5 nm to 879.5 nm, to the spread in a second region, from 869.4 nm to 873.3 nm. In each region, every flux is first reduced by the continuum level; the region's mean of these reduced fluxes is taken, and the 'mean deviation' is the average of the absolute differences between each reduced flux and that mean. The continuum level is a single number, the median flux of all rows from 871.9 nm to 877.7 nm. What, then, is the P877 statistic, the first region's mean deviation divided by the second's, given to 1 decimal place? 1.6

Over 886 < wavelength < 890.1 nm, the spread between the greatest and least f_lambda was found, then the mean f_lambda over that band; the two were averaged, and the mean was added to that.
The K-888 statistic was 8.7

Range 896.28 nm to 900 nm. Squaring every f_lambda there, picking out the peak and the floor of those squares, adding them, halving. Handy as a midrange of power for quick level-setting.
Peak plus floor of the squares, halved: 31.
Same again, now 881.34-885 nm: 23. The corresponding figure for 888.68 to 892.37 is 28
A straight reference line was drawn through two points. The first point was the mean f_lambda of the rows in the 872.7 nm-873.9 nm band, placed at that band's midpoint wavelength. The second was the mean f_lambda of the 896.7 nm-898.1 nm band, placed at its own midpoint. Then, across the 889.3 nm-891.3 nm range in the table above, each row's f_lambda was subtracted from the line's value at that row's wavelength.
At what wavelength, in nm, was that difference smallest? 890.622 nm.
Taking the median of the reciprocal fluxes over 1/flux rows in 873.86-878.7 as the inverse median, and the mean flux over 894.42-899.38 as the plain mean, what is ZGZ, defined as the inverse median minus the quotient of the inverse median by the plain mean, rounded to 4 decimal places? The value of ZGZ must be 0.1378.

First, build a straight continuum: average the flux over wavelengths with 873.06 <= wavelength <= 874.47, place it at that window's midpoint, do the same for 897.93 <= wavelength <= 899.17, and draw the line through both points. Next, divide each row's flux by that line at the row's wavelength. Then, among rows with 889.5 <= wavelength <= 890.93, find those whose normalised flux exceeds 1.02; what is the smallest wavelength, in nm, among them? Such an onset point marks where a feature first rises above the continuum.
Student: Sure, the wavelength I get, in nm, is 890.622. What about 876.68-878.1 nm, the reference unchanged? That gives 877.594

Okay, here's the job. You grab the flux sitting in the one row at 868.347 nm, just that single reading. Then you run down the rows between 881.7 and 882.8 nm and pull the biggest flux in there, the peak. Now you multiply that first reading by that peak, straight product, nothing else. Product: 37.0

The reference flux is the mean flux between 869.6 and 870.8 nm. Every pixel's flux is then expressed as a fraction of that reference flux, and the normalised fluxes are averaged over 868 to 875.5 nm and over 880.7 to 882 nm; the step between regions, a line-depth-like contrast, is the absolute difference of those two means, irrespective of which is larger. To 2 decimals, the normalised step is 0.01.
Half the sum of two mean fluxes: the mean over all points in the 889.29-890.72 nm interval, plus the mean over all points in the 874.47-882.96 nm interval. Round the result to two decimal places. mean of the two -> 5.50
